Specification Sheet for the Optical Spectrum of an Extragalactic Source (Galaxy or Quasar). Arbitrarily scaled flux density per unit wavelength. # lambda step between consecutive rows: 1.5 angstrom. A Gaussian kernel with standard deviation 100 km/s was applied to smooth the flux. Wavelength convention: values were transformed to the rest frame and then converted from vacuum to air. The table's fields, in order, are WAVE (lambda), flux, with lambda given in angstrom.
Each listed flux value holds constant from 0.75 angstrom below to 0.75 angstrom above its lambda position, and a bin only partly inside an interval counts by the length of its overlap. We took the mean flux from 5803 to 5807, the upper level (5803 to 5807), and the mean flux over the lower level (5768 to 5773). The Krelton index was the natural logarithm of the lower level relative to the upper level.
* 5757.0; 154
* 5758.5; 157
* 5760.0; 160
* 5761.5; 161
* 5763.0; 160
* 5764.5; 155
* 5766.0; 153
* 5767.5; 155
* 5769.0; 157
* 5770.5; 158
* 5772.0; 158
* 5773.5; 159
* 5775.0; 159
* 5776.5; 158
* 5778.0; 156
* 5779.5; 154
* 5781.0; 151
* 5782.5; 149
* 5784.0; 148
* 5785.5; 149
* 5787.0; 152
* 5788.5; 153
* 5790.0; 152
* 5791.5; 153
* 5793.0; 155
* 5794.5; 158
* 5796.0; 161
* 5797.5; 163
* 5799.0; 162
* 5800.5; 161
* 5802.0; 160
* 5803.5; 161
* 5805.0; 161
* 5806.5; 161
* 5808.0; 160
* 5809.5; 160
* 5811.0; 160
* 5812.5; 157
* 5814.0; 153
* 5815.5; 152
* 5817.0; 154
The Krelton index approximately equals -0.021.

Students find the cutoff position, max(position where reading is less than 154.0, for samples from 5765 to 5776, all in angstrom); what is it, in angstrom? 5766.0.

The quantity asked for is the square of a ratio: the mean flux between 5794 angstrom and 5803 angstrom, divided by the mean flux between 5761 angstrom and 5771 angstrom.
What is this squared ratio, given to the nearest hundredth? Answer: 1.05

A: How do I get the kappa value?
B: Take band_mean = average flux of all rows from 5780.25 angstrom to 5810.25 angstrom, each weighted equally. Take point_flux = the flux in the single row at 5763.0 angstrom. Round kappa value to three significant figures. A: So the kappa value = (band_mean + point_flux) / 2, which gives 158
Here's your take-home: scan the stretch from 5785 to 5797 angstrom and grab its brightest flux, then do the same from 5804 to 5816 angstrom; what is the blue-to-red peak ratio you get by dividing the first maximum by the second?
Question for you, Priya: 1.00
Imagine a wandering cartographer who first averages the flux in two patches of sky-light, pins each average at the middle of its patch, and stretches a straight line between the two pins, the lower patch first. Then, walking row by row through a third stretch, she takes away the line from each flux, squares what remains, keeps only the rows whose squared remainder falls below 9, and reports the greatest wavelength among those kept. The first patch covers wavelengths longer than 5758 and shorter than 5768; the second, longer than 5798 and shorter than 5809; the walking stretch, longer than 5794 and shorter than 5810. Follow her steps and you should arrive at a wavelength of 5809.5 angstrom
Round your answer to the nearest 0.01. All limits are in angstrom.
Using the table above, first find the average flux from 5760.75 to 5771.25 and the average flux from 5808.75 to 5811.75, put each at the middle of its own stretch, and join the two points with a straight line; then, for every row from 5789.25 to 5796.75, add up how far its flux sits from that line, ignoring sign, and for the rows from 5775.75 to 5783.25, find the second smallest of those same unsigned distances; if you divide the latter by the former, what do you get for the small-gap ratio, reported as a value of 0.10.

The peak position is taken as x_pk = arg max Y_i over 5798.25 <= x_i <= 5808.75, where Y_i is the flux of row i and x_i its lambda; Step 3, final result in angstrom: 5799.0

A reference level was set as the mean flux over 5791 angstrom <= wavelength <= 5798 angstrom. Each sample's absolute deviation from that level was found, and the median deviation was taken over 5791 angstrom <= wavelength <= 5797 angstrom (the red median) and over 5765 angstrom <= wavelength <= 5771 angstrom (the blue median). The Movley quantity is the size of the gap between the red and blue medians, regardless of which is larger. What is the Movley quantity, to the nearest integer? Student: 1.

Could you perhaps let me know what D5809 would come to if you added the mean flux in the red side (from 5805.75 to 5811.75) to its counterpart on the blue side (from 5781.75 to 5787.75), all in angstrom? 310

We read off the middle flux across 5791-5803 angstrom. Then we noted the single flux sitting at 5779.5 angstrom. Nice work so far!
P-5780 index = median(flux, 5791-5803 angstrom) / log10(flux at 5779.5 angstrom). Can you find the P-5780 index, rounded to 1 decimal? 73.4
